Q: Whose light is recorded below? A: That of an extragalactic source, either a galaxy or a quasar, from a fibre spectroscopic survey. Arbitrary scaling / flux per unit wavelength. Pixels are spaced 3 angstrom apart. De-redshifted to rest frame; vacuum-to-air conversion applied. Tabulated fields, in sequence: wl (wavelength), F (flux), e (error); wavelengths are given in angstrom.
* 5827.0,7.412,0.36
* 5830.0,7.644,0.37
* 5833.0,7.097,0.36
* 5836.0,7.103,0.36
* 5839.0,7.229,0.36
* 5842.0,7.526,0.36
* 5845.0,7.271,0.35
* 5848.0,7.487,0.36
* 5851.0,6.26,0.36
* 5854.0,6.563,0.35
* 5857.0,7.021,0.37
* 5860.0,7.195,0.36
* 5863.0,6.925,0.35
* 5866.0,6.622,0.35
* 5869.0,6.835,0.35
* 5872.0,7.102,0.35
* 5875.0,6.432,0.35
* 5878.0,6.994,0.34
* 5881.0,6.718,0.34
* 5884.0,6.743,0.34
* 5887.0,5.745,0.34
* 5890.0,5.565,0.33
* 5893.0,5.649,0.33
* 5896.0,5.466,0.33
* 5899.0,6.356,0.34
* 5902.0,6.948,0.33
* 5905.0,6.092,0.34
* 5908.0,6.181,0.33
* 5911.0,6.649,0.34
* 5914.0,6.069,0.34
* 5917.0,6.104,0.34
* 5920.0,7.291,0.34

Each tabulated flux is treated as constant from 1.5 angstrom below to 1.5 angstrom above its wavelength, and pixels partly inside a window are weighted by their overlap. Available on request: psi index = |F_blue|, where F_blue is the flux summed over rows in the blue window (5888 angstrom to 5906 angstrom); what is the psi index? 36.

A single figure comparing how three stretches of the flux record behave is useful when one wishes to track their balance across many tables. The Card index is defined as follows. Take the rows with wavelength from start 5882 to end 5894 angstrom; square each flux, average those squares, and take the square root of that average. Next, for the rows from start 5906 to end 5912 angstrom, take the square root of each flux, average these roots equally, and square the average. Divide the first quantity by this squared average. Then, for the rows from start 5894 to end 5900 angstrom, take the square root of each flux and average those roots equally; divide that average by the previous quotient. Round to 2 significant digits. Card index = 2.6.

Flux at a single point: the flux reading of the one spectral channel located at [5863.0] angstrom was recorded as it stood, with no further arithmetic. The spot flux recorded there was 6.925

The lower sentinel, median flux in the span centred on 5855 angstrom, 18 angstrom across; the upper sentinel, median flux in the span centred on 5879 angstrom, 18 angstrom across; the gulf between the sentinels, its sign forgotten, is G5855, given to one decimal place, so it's 0.2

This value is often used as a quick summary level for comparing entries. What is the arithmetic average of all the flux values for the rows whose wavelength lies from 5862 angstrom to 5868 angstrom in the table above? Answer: 6.77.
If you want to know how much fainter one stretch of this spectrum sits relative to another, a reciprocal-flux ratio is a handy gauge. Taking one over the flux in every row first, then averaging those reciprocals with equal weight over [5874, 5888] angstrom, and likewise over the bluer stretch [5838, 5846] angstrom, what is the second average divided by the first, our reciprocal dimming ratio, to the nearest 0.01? 0.89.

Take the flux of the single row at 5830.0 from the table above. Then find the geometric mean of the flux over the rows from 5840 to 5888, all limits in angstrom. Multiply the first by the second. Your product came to 52.2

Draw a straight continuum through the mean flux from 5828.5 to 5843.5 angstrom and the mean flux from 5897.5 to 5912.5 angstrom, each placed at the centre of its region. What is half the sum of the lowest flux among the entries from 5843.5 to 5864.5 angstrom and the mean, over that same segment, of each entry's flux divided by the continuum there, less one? 3.12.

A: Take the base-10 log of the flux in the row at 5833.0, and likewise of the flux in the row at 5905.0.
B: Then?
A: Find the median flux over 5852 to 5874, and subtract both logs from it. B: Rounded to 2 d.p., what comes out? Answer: 5.29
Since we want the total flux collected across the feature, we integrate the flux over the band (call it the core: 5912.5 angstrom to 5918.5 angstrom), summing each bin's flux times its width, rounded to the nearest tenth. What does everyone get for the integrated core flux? 36.5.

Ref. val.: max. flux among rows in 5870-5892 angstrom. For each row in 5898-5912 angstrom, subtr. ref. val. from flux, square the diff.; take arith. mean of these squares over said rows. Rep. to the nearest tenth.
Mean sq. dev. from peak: 0.5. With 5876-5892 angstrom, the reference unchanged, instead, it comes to 0.9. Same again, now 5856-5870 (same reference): 0.1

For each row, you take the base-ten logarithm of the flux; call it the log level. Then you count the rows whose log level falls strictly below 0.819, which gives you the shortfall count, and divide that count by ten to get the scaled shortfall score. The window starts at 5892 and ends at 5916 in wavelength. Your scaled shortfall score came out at 0.60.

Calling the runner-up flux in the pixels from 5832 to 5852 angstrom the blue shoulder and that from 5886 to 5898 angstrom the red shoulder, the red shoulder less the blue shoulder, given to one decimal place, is -1.8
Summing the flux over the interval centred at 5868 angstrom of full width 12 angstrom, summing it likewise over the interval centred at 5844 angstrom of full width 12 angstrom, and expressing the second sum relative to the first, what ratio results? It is 1.07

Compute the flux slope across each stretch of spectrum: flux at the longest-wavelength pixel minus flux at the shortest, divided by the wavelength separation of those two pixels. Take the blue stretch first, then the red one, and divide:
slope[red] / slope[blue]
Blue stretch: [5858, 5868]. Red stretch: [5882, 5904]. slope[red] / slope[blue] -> -0.12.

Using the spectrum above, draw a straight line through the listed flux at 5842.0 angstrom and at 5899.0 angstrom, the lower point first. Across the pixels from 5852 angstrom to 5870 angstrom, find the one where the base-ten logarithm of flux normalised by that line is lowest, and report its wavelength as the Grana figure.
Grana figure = 5854.0 angstrom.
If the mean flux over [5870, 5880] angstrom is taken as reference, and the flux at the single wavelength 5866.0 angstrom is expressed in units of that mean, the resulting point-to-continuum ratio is 0.97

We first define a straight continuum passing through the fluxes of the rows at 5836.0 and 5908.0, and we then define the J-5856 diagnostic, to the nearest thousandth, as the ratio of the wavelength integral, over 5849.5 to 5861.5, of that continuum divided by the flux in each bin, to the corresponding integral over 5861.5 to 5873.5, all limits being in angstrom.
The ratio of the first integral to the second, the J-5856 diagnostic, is 1.043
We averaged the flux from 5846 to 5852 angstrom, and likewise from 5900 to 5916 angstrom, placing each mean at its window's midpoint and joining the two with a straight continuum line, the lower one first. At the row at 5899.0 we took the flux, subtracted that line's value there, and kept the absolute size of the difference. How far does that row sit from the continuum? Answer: 0.11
